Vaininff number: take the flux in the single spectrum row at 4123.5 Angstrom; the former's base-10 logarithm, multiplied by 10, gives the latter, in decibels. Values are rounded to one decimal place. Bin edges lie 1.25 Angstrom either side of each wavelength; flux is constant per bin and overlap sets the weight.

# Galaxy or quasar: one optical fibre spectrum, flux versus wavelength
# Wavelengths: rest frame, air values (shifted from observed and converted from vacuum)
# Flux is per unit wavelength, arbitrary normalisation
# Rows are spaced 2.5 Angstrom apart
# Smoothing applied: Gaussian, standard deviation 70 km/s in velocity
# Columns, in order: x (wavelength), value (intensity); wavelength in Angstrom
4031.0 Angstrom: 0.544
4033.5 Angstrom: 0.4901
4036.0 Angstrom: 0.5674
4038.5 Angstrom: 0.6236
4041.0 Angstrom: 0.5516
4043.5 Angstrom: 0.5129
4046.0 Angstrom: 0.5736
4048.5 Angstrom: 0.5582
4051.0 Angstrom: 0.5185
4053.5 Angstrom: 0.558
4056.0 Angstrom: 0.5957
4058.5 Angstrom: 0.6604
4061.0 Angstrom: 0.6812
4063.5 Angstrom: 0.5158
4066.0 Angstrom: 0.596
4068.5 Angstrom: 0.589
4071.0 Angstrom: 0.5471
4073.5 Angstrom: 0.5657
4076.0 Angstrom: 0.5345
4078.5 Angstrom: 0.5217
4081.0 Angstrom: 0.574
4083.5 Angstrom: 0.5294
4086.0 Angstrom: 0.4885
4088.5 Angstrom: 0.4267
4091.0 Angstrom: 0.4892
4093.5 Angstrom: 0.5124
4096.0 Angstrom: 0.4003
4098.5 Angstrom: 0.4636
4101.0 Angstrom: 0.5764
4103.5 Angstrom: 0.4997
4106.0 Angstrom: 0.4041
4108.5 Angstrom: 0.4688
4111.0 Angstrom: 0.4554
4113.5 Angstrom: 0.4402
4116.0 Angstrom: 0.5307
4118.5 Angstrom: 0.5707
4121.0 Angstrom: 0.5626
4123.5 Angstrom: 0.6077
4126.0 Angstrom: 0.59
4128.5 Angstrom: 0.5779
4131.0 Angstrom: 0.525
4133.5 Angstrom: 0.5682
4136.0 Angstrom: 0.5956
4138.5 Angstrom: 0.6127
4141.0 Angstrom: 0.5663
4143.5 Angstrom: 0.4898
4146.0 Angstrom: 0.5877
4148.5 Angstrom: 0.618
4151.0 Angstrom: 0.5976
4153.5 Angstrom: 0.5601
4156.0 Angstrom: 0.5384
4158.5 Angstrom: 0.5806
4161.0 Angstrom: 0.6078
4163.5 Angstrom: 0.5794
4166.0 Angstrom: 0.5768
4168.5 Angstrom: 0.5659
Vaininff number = -2.2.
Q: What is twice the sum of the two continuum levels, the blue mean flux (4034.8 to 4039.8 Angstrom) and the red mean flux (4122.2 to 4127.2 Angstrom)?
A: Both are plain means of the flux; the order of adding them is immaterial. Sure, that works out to 2.4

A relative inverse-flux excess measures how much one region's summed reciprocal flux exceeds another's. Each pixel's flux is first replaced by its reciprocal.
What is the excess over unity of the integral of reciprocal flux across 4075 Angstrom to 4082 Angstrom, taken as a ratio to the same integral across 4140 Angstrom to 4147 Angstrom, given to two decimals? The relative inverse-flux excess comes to 0.00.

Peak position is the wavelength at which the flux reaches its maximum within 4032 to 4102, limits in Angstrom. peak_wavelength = 4061.0 Angstrom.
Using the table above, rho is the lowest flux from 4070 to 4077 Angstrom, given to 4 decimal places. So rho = 0.5345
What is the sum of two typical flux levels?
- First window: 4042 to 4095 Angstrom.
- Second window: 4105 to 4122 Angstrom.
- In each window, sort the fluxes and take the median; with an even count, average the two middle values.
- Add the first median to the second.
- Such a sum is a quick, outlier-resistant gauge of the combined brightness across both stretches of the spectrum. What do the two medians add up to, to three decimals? 1.016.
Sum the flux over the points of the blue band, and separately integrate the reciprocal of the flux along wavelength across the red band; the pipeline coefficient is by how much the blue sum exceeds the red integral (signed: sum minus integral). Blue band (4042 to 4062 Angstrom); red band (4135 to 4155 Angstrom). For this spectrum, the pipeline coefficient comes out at -30.1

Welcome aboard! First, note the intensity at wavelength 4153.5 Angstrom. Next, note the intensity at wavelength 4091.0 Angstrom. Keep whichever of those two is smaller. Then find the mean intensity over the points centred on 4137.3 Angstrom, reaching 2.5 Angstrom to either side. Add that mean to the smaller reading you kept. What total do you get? 1.09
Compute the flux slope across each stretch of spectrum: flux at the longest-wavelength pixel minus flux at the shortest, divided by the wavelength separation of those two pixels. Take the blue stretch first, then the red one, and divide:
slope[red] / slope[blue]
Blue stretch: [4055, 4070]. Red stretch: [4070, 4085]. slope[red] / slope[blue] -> 3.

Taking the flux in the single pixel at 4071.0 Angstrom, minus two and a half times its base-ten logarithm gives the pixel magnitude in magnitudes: 0.65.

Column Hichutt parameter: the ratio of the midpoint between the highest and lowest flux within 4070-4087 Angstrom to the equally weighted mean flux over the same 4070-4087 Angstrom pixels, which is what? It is 0.99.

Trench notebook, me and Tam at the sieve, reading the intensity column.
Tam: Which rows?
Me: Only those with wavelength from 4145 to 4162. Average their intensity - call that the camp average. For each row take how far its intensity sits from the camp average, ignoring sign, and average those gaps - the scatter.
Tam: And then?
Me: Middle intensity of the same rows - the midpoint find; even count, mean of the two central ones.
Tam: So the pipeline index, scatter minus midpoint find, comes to -0.57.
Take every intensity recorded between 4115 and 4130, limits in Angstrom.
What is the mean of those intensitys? 0.57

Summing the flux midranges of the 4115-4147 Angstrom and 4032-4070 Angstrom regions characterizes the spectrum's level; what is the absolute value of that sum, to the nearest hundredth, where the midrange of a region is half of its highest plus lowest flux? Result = 1.14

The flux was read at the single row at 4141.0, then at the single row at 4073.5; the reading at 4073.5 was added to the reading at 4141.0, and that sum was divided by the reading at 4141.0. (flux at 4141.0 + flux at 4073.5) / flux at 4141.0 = 2.00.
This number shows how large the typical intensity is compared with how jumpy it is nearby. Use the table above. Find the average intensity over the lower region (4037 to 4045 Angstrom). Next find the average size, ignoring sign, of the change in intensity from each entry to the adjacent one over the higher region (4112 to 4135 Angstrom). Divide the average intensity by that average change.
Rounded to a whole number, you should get 15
